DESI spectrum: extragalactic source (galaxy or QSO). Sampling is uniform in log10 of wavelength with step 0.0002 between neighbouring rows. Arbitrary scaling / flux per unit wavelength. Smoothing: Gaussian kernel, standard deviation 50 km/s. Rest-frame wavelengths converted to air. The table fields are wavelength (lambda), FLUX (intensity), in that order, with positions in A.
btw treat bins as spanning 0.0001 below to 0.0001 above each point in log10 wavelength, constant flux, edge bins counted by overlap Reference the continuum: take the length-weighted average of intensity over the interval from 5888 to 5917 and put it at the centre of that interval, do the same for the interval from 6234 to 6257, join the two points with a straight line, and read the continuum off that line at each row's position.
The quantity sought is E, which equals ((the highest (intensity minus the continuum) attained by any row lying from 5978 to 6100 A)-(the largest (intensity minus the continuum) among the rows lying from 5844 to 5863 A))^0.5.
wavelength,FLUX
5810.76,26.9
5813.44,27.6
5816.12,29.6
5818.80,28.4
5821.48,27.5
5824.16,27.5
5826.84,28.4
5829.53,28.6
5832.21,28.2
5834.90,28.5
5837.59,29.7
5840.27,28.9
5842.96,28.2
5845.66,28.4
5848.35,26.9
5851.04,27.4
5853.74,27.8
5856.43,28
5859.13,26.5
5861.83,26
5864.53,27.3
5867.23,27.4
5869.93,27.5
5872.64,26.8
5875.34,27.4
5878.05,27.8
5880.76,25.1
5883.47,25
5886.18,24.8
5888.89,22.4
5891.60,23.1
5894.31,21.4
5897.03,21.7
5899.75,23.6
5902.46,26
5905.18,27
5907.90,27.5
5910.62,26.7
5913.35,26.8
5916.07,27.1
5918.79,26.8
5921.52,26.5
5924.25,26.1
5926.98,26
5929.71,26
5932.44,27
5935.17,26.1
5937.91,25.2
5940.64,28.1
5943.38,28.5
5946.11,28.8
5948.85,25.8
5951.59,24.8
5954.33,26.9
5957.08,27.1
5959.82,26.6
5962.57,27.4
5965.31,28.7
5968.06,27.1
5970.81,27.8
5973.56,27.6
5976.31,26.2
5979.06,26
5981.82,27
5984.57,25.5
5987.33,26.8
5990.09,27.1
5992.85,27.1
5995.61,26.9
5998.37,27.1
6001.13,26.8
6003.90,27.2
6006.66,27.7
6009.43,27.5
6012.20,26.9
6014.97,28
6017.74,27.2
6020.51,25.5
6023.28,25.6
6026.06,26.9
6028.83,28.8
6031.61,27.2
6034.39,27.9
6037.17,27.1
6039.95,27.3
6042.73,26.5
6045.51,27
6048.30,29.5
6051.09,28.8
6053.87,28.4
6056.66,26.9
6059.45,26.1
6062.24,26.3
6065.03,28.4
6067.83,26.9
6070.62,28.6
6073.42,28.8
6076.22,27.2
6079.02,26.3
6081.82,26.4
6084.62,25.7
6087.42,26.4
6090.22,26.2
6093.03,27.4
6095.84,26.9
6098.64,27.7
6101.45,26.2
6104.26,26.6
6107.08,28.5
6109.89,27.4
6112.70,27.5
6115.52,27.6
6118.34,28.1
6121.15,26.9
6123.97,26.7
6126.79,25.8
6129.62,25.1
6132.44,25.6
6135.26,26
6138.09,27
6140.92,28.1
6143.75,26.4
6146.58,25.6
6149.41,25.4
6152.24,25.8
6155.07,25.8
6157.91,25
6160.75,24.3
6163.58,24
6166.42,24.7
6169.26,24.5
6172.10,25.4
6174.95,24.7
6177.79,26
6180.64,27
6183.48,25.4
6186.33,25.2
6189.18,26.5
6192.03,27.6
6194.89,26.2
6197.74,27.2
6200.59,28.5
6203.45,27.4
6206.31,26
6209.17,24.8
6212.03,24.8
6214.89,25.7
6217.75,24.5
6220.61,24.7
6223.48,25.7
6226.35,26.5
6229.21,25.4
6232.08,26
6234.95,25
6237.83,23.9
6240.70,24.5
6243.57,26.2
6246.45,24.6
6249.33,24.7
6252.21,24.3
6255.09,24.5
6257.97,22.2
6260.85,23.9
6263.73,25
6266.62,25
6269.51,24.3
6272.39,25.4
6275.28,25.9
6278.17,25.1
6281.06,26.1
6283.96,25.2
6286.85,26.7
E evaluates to 1.1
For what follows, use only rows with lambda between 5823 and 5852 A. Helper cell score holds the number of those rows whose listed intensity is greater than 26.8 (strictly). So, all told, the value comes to 11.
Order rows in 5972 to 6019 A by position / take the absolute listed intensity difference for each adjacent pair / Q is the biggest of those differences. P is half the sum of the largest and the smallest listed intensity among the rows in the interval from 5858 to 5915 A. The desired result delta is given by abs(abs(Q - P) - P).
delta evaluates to 1.5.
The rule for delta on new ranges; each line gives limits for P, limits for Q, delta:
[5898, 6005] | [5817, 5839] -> 1.2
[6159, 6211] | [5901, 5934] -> 1.0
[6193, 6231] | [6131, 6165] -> 1.7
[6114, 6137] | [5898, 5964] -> 3.0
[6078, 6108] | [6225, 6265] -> 2.3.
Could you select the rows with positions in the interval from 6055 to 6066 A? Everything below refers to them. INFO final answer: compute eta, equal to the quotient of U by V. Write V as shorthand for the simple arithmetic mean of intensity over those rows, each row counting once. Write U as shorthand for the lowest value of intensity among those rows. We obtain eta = 0.969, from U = 26.1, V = 26.9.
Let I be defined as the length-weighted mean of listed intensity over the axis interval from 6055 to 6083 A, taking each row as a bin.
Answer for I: 27.2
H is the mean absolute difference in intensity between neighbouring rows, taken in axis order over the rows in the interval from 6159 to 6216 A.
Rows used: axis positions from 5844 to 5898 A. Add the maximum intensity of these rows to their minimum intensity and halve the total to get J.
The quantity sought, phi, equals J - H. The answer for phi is 24.0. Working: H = 0.926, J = 24.90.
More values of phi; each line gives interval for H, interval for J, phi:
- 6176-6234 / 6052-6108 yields 26.3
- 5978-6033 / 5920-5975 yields 26.0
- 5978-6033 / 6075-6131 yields 26.0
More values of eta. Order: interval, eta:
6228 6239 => 0.953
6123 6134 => 0.973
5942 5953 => 0.919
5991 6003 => 0.994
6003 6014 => 0.984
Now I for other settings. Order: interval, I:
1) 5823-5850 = 28.3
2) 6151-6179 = 25.0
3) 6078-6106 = 26.6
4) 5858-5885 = 26.7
